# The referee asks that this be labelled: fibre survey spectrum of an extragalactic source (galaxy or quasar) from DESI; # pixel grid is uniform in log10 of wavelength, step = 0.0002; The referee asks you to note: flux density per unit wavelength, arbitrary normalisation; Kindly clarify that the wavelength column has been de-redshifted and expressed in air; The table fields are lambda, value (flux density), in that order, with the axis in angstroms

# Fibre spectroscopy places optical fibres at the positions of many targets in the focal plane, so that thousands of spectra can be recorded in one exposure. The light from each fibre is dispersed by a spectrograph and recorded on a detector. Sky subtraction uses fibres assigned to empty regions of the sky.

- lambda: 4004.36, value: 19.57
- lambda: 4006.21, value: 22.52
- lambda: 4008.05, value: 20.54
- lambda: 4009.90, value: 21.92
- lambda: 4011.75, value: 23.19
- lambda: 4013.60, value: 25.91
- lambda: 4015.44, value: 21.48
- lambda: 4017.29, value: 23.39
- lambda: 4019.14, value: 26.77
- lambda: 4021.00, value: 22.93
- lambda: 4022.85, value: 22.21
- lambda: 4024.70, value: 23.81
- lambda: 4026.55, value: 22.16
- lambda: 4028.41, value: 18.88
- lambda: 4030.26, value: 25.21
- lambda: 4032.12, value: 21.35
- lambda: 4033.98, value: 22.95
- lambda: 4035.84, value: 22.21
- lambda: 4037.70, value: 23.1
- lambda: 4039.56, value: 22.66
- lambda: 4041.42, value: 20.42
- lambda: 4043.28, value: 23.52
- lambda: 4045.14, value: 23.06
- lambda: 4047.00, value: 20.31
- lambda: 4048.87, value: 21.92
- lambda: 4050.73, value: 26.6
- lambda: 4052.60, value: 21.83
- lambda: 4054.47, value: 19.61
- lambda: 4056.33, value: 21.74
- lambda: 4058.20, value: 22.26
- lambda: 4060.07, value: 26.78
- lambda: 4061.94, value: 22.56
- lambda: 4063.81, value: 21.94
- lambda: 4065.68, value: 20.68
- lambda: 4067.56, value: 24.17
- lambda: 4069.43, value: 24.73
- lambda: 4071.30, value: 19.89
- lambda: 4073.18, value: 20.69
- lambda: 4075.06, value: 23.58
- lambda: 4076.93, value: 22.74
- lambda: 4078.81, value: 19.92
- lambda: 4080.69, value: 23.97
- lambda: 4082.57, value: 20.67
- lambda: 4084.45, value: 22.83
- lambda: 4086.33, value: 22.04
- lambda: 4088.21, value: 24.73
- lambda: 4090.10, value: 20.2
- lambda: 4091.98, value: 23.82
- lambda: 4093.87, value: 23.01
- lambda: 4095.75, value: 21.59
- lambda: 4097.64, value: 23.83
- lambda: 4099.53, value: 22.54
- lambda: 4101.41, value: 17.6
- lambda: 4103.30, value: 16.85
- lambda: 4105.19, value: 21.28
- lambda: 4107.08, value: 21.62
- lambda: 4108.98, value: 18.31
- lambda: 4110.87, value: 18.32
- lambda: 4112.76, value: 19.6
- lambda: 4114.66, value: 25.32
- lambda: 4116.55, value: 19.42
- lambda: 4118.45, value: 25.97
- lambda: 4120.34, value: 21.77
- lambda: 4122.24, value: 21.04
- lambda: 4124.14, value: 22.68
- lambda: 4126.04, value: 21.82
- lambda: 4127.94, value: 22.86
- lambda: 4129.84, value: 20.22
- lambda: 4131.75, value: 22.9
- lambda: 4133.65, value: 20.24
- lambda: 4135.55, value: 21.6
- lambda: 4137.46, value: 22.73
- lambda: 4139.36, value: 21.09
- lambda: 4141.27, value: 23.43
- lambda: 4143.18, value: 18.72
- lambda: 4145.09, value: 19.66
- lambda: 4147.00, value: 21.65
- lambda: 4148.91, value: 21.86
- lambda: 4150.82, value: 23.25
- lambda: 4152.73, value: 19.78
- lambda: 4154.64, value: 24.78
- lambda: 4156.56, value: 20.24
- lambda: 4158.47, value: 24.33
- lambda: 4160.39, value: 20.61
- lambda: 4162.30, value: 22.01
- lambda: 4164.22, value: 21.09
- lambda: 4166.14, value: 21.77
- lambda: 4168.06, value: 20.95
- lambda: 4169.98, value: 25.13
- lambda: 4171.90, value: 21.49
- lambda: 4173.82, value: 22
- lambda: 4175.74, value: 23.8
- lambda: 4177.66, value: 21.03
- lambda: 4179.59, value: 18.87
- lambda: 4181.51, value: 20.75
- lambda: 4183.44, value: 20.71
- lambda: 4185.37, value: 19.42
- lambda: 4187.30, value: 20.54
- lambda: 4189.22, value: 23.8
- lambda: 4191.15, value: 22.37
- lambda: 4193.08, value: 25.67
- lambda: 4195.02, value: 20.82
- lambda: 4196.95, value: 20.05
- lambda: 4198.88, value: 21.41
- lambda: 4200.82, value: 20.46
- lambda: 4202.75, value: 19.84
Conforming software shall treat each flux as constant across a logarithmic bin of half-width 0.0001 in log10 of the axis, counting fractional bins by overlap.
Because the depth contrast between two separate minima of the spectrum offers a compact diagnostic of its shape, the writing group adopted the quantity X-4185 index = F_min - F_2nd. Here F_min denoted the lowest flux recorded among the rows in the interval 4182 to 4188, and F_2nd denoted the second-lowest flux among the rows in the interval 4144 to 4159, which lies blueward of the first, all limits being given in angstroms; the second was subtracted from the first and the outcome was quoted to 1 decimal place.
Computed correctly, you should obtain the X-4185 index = -0.4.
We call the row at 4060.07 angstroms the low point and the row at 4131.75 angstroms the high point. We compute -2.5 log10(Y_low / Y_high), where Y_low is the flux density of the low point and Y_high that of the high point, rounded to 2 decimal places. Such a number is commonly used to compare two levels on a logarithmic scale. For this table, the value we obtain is -0.17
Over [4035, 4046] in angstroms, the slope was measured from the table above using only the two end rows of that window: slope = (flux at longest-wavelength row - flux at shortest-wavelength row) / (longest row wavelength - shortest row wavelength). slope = 0.09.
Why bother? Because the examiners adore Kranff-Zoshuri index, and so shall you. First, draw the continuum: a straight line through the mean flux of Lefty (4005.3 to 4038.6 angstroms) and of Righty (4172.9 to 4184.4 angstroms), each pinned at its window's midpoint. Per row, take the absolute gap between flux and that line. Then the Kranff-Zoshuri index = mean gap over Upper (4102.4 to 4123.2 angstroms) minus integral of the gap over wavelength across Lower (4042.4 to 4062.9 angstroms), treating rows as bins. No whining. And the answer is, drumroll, -29.9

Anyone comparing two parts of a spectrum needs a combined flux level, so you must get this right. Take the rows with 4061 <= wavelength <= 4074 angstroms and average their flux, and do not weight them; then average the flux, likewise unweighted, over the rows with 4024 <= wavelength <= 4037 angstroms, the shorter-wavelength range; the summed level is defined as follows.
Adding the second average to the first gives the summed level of 44.5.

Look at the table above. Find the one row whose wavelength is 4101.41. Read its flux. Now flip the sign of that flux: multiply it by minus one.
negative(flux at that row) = -17.6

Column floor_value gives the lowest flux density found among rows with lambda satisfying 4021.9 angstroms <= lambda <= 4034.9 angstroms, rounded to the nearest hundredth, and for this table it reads 18.88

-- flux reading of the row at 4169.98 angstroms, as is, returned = 25.13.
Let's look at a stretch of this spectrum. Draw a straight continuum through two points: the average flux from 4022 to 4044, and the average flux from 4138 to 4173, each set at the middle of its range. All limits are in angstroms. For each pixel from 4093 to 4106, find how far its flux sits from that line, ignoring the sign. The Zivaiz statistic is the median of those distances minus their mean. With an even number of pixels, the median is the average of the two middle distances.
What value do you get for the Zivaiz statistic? -1.1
